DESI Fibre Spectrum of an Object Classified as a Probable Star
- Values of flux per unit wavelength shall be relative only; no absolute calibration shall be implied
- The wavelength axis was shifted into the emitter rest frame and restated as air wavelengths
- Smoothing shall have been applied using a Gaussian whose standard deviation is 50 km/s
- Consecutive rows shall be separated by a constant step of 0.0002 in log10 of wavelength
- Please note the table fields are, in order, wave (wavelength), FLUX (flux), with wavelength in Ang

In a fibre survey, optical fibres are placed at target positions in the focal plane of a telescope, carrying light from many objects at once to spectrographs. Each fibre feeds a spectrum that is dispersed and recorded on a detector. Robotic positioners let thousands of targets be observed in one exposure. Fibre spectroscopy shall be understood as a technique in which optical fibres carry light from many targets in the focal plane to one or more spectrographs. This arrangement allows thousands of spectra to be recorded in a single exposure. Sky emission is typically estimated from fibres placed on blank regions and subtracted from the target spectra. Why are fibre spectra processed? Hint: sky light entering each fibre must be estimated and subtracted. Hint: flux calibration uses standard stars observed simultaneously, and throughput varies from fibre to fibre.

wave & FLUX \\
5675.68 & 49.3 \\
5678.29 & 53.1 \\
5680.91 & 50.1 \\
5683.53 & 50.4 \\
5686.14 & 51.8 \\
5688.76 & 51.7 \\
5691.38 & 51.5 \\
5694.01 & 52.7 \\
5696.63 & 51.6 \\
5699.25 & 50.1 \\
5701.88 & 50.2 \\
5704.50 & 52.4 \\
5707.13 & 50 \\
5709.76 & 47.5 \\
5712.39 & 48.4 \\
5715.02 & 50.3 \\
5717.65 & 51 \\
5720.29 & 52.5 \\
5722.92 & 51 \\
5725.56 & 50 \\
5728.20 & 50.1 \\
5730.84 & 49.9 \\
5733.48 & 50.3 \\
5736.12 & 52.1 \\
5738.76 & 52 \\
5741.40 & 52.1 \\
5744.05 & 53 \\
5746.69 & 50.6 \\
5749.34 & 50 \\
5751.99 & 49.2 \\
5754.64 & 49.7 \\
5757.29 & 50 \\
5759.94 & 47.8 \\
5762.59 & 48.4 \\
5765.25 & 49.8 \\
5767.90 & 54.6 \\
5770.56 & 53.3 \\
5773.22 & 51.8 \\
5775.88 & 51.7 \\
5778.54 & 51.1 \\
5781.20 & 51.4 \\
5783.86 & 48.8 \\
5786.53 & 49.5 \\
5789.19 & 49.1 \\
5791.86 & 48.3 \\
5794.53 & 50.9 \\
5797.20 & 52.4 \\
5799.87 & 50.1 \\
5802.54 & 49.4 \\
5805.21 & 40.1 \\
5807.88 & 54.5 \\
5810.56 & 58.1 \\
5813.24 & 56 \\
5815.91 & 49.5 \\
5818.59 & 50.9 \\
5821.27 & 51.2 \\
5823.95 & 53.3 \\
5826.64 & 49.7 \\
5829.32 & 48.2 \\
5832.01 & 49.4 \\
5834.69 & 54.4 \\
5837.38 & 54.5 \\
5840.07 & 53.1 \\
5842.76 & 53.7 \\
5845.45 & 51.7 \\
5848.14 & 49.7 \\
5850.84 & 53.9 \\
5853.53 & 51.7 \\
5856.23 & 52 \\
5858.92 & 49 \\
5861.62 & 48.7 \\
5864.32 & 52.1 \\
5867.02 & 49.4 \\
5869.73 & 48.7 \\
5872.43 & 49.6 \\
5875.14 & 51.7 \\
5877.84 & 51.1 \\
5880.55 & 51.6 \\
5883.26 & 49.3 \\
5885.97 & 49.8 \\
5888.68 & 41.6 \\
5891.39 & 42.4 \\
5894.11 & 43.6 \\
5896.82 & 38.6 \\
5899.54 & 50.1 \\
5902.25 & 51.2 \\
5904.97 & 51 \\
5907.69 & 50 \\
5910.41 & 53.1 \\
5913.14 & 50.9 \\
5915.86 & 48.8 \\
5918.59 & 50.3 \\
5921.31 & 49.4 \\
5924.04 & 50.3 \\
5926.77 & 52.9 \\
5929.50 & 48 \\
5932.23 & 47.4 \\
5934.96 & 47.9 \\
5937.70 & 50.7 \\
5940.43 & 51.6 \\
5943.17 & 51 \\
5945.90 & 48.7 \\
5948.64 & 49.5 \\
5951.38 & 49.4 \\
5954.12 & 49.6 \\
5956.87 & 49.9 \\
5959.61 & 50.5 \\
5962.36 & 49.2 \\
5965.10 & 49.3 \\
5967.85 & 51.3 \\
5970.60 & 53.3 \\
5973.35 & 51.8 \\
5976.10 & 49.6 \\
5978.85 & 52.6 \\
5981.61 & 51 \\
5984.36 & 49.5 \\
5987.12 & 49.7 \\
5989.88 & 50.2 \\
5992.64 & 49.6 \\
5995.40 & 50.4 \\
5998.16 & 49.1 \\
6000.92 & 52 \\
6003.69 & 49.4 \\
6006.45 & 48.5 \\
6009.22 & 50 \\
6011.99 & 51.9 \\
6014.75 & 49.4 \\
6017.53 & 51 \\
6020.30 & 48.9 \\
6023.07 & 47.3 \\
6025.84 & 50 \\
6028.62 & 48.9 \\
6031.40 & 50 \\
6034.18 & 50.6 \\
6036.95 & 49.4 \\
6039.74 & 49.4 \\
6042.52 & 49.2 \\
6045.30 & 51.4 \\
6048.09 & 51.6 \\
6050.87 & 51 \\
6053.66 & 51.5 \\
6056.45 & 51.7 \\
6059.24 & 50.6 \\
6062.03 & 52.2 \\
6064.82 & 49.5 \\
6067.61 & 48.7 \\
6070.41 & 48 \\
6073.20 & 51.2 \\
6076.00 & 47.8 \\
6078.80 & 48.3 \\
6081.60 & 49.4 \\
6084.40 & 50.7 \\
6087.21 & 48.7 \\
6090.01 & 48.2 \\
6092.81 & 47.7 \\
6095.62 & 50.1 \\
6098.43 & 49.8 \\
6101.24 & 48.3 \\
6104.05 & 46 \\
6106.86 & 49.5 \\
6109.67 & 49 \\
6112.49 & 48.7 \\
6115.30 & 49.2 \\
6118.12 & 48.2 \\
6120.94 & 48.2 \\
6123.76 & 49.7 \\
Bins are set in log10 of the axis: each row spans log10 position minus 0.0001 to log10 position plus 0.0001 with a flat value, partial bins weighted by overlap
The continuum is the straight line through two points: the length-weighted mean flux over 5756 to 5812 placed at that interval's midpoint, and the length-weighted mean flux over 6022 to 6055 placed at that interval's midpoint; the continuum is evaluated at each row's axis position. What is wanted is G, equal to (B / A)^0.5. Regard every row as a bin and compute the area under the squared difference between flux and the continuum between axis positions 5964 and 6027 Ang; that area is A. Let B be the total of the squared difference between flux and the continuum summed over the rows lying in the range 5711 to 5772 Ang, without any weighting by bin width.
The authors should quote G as 0.7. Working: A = 121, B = 63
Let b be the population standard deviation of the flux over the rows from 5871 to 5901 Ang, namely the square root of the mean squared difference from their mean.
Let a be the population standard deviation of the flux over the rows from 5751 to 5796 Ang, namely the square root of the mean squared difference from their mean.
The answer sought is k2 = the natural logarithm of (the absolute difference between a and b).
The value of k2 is 1.0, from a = 1.8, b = 4.49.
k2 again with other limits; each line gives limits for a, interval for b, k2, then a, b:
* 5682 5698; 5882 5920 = 1.3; 0.7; 4.25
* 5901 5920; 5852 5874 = -1.6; 1.2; 1.42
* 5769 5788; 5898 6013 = -3.8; 1.4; 1.37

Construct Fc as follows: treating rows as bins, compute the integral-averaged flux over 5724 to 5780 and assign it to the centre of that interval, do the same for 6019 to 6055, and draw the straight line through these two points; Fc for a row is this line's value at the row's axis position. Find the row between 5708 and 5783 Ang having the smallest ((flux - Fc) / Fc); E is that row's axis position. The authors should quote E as 5709.76 Ang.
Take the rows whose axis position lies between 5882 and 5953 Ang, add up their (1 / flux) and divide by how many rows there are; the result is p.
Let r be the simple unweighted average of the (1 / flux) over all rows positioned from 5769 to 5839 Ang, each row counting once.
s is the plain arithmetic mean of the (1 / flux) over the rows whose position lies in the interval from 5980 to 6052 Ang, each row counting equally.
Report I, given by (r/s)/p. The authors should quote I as 48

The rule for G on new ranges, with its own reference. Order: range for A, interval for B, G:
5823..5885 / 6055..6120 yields 0.5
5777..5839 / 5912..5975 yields 0.3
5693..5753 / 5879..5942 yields 1.8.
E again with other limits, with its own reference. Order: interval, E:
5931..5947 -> 5932.23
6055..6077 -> 6076.00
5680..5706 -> 5680.91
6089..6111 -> 6104.05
